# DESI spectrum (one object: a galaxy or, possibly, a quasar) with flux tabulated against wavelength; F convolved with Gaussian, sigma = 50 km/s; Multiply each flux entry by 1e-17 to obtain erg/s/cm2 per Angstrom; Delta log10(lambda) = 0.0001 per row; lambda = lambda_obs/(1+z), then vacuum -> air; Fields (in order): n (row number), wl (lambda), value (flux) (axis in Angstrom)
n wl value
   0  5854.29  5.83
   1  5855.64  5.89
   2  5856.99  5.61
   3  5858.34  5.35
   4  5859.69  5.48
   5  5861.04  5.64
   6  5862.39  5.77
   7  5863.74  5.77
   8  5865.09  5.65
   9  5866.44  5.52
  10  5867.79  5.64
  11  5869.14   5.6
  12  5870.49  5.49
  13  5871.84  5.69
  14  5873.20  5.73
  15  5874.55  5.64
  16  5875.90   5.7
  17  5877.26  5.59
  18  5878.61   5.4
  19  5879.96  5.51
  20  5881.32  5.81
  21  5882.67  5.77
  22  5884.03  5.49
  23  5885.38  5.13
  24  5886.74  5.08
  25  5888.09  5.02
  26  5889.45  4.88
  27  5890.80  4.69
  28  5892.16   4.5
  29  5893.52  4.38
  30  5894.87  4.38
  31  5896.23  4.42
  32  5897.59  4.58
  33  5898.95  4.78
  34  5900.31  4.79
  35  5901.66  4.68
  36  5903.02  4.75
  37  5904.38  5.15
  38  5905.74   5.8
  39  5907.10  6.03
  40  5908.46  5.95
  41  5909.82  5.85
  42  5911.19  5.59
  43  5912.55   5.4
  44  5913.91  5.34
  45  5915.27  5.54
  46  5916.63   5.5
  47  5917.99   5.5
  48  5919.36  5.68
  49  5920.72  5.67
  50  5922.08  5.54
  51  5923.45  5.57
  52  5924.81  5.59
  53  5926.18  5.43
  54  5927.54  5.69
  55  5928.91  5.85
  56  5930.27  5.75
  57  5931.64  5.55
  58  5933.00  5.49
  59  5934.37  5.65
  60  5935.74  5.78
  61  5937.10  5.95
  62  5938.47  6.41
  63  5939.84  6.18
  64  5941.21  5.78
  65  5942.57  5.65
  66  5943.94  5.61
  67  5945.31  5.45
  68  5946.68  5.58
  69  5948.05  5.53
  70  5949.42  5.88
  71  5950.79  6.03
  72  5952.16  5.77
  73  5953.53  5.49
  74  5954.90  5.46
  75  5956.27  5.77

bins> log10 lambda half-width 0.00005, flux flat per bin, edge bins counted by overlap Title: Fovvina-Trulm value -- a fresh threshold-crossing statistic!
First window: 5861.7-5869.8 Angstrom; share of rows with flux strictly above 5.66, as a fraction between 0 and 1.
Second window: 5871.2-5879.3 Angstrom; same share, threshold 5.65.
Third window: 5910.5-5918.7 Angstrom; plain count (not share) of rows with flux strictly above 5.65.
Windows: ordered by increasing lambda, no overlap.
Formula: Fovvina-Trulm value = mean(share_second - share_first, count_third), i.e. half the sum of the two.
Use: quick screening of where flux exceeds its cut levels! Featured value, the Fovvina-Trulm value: 0.1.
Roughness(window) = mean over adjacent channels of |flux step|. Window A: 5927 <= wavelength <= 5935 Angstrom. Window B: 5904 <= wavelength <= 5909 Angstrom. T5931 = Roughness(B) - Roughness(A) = 0.18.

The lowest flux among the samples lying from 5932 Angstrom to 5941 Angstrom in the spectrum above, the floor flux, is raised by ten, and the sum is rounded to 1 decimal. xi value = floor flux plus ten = 15.5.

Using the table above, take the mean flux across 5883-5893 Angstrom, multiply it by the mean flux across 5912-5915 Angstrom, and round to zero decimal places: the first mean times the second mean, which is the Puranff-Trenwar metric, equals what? 27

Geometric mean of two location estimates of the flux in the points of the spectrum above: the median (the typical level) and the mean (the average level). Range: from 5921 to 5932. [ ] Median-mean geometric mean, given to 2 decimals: 5.60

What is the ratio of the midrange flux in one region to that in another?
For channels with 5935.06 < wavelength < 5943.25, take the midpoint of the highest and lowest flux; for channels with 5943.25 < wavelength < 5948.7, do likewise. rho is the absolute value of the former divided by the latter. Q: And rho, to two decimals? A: 1.09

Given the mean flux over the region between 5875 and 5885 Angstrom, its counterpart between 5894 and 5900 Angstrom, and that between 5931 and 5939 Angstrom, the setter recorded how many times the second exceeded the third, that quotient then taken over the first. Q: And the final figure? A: 0.14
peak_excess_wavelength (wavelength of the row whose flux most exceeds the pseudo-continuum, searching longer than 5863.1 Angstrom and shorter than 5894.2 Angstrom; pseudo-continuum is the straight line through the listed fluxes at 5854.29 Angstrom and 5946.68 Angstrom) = 5881.32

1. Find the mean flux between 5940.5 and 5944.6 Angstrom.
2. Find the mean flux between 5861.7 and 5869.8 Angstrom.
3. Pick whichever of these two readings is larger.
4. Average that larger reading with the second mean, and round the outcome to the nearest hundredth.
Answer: 5.67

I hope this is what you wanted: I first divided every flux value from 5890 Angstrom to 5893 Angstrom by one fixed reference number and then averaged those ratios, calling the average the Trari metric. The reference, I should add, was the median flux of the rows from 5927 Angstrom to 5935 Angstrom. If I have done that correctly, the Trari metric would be 0.810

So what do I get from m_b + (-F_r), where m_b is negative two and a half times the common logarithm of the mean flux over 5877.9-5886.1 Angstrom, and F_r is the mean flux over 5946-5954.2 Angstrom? -7.57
